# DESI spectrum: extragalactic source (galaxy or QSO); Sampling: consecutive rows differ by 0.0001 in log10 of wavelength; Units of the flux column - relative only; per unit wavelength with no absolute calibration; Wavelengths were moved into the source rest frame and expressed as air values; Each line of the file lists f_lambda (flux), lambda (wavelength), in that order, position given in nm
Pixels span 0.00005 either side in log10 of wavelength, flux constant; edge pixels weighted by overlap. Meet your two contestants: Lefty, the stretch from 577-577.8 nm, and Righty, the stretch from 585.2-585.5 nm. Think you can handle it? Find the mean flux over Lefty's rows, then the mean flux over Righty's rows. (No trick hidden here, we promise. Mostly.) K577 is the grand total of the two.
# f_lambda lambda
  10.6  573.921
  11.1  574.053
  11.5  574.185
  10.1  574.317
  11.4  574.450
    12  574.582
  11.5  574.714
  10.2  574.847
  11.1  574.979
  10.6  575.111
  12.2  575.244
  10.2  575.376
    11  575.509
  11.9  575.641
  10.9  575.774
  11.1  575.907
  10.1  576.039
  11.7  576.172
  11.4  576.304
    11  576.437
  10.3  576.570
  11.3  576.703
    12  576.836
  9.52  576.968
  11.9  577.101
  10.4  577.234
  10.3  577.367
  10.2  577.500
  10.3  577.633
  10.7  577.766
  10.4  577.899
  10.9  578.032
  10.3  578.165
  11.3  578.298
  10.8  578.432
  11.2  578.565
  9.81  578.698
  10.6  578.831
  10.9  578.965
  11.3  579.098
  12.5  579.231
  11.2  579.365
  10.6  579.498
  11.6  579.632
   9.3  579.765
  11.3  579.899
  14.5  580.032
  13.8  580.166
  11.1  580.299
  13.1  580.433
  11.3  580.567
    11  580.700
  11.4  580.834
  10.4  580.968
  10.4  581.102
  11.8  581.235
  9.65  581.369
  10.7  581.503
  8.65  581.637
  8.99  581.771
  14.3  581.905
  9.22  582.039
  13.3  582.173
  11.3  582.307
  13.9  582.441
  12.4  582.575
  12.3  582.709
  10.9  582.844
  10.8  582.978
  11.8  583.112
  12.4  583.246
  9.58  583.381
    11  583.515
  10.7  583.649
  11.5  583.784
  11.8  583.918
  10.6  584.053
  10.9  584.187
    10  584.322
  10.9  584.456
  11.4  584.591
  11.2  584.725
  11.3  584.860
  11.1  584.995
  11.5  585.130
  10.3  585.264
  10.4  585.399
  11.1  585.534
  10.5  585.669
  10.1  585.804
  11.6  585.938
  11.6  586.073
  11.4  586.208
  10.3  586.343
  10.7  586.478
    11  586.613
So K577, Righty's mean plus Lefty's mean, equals 21.0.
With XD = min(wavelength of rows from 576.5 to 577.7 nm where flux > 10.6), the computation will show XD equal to 576.703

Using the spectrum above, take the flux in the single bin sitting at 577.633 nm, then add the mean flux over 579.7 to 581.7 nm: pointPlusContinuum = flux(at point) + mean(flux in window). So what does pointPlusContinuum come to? 21.5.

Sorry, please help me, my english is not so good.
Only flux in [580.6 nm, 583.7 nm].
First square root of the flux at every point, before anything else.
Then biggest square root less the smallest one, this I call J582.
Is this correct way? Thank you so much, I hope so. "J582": 0.84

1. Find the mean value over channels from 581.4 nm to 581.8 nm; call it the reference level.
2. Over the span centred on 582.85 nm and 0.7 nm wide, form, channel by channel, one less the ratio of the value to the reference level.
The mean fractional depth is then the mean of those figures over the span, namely -0.23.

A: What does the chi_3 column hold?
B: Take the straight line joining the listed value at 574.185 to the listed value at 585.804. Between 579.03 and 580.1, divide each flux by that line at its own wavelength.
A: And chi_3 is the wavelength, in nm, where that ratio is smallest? 579.765 nm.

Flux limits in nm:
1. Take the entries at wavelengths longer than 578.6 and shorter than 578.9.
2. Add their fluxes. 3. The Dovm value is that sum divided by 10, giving 2.04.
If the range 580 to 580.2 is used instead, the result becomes 2.83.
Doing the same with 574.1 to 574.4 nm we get 2.16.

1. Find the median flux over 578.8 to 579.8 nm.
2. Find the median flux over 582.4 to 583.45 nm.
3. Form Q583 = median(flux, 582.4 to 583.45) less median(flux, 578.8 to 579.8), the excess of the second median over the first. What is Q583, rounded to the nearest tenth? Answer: 1.0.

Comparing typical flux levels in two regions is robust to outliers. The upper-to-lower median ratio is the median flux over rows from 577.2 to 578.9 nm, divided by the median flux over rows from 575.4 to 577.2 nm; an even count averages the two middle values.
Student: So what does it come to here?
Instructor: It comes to 0.94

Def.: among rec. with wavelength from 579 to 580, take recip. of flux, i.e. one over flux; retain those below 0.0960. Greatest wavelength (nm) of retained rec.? 579.899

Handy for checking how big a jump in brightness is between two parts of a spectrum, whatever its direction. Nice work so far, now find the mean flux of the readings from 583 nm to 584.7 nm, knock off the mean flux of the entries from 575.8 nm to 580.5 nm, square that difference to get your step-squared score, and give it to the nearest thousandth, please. 0.003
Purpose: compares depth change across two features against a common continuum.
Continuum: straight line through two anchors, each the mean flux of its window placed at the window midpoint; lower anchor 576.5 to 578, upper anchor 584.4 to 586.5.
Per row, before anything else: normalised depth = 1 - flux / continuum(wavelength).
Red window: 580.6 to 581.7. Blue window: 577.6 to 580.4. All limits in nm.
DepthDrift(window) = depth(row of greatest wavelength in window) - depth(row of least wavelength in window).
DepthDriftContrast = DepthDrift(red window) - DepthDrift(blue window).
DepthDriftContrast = 0.29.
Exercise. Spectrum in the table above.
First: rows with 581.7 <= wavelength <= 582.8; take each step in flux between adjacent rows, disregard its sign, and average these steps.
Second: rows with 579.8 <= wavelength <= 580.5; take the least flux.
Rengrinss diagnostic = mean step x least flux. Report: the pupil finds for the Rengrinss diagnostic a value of 33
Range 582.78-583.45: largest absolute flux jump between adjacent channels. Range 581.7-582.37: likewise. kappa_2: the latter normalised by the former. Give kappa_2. 1.9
